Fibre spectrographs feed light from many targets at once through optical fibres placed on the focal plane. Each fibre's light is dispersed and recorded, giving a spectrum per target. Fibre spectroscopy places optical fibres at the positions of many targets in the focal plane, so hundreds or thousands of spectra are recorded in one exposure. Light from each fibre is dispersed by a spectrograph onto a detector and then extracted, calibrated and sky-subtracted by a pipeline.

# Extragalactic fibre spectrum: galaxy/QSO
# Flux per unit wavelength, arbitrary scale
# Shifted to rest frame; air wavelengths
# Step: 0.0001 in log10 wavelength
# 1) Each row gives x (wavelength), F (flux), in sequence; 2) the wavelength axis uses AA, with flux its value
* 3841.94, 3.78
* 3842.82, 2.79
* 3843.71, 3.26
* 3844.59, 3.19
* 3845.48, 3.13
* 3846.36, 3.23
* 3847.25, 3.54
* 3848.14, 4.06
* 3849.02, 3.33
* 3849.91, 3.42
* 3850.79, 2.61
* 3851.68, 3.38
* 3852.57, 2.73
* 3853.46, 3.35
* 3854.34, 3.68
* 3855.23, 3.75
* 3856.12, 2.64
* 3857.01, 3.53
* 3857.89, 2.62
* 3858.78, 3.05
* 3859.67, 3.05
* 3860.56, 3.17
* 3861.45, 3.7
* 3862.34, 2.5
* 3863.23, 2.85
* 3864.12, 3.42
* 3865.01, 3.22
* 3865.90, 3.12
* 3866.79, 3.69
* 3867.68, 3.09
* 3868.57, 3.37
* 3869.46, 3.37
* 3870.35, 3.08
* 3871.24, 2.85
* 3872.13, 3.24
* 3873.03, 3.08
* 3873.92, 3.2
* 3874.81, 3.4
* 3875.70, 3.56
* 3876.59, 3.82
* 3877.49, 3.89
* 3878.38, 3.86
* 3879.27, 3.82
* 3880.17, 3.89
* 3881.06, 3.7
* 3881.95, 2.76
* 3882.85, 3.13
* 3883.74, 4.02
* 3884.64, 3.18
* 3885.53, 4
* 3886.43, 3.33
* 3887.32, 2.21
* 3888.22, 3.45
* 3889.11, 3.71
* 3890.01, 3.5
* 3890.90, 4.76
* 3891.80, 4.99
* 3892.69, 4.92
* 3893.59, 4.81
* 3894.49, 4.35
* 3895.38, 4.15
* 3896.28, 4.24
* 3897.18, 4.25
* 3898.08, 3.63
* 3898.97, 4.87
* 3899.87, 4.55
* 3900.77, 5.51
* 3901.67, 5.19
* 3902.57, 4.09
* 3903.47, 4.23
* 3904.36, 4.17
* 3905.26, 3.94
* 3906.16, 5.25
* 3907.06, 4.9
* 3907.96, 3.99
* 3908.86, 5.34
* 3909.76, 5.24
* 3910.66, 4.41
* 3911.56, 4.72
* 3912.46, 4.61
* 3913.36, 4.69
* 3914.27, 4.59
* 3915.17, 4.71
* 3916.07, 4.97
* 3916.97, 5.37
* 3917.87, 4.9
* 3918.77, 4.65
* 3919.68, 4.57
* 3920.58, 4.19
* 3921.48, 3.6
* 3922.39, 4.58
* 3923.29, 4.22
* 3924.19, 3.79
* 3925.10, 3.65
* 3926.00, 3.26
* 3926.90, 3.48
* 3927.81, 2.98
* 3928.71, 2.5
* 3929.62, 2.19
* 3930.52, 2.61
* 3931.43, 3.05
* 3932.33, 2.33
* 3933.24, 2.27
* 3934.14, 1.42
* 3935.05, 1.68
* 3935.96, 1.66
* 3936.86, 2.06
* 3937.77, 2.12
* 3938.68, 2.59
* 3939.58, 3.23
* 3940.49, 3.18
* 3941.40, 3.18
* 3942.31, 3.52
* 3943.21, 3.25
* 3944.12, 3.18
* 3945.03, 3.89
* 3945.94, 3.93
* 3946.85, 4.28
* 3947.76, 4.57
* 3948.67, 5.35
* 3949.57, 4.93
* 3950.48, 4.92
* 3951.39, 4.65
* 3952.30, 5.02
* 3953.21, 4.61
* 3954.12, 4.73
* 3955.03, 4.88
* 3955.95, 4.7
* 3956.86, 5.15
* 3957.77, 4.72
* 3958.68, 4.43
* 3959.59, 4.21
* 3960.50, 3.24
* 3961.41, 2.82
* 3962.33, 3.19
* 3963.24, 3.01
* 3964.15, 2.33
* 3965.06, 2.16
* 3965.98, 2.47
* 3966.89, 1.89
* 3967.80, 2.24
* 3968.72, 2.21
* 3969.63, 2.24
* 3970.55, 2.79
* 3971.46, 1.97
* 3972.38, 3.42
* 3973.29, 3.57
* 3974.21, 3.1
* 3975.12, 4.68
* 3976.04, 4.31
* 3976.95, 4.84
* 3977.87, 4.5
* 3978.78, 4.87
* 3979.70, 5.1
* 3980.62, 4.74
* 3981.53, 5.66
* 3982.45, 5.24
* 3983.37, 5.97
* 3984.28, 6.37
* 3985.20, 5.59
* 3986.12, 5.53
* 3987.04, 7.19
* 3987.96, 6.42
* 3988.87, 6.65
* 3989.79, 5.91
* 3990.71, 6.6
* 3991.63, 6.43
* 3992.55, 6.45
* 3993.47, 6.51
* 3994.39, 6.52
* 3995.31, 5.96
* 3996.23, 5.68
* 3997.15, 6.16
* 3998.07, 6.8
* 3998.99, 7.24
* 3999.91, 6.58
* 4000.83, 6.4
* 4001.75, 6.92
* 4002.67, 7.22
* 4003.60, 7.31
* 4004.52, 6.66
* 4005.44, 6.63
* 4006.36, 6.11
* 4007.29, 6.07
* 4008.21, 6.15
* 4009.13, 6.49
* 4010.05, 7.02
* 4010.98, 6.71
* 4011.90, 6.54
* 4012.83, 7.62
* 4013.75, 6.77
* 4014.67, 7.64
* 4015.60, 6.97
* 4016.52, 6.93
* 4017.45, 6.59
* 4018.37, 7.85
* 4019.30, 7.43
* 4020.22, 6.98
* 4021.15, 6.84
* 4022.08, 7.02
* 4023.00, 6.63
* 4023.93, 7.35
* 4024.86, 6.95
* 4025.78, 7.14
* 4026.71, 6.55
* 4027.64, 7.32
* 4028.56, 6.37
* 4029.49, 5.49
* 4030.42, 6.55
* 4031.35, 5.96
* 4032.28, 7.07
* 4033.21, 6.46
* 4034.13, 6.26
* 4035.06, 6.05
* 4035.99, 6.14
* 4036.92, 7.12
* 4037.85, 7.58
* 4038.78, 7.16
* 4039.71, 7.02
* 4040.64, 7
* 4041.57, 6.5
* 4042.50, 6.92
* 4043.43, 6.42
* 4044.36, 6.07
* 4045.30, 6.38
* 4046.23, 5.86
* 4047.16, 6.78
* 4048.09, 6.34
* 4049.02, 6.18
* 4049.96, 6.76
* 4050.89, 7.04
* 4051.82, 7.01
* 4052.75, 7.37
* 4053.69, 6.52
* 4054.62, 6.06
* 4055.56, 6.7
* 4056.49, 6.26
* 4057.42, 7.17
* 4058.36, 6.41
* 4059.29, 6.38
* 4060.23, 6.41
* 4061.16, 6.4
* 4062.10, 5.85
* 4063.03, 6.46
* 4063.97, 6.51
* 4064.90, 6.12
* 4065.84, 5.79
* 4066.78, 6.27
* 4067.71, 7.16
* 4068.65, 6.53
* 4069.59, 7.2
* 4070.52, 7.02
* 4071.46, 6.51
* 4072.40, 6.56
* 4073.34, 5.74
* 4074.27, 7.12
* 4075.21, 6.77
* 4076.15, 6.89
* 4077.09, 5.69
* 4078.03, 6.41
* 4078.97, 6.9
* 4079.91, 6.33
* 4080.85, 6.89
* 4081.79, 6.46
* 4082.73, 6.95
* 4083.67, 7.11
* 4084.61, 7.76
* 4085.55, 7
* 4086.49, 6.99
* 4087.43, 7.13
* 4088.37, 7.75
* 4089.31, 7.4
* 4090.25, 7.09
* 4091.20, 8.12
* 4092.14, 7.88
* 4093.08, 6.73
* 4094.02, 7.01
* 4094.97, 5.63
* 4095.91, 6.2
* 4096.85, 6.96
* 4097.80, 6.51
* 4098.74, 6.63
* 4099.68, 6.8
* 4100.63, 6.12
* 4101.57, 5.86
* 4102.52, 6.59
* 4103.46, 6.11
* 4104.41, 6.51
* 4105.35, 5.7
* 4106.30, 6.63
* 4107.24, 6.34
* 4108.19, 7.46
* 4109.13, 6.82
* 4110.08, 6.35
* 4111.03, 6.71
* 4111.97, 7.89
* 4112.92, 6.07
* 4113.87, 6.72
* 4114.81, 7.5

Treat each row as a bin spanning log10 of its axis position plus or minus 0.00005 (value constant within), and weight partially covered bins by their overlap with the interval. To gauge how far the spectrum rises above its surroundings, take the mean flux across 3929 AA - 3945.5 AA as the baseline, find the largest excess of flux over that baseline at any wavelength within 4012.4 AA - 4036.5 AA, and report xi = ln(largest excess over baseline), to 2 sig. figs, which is 1.7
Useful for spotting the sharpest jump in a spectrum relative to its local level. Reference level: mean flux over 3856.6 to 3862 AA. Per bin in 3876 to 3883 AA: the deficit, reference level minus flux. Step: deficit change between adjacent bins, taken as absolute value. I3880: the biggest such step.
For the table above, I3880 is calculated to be 0.94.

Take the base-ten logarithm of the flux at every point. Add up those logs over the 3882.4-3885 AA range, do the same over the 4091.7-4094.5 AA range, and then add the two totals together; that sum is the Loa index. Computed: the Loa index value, 4.2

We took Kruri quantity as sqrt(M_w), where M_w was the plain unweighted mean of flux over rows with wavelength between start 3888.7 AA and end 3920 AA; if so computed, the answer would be 2.1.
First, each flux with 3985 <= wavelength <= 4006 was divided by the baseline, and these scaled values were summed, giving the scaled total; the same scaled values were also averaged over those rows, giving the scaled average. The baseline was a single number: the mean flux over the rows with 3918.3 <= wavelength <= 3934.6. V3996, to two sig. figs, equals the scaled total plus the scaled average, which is 47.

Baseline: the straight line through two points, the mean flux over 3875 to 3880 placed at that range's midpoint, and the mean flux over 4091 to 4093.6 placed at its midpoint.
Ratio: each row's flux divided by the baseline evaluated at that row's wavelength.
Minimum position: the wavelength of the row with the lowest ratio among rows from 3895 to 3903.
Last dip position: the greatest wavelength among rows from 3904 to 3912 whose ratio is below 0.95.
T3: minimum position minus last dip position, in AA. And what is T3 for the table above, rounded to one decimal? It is -9.9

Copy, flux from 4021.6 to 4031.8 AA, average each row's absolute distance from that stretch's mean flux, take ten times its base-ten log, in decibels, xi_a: -3.5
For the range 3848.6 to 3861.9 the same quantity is -4.7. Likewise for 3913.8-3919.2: -6.7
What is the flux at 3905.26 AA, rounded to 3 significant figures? 3.94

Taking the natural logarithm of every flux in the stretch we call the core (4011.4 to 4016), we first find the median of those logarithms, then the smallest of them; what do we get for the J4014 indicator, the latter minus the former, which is -0.06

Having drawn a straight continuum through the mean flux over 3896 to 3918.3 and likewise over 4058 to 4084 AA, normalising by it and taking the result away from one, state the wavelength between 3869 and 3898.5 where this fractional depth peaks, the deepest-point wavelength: 3887.32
